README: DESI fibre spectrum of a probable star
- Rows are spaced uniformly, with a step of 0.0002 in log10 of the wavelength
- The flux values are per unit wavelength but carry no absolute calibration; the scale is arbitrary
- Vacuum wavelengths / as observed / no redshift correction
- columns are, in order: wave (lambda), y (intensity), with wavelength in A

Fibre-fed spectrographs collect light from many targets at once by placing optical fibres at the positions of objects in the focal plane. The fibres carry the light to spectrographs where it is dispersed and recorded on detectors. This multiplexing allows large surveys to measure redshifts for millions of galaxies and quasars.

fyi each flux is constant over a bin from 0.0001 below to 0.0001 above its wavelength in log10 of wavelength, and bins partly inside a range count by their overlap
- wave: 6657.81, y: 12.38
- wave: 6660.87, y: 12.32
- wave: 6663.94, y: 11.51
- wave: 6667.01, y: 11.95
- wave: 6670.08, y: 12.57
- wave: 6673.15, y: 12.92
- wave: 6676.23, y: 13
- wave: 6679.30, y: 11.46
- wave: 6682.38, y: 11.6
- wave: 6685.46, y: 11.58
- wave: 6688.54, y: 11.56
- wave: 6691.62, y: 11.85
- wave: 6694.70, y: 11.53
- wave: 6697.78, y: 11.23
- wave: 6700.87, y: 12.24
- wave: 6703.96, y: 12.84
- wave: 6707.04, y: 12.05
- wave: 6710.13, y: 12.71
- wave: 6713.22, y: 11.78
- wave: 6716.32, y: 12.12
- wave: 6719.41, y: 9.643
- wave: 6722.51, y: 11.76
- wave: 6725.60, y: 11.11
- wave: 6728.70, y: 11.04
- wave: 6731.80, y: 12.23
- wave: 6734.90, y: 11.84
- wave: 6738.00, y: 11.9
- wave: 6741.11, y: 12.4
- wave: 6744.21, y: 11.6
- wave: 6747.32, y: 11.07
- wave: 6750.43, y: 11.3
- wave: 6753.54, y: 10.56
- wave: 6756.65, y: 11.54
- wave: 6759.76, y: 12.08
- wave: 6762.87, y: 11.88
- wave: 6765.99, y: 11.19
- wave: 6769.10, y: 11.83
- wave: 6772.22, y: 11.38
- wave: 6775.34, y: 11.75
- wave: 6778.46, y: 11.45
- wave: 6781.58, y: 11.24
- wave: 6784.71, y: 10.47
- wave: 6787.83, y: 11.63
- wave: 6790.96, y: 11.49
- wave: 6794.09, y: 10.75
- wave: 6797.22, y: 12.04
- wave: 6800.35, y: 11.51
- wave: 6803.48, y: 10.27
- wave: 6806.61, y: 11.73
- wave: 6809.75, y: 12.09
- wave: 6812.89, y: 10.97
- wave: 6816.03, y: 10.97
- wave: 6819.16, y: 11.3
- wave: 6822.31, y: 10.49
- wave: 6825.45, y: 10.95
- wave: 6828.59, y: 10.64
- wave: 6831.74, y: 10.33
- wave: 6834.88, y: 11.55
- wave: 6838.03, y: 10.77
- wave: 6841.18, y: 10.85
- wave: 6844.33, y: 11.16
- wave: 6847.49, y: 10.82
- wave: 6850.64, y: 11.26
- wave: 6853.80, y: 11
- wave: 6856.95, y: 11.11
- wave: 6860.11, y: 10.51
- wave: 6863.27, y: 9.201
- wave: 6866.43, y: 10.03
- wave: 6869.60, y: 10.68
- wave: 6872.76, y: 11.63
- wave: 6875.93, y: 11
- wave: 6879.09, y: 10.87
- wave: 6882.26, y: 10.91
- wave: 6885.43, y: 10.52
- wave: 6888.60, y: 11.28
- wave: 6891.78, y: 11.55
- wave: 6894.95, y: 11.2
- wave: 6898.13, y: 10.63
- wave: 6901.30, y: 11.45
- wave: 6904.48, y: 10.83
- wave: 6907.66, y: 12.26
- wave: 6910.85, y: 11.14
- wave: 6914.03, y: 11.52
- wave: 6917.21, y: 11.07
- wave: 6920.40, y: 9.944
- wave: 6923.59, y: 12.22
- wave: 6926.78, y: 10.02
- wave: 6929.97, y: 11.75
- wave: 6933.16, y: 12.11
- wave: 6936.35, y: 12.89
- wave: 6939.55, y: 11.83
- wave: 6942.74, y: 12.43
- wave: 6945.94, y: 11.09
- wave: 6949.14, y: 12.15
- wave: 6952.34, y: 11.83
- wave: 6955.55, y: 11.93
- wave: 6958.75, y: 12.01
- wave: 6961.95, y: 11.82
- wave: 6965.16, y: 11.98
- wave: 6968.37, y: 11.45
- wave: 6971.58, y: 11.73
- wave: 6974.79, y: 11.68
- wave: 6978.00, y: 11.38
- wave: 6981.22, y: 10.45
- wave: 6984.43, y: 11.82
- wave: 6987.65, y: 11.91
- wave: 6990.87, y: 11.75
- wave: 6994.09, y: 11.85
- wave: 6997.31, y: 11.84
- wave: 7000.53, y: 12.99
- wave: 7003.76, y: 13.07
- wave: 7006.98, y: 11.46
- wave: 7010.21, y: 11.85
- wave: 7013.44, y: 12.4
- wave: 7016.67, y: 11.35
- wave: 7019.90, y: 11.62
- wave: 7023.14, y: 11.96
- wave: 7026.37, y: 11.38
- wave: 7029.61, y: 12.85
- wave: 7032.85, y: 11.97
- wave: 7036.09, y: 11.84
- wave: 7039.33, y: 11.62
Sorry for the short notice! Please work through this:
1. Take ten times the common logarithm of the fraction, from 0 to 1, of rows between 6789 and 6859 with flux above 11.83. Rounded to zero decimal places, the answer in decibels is -10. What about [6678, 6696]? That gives -8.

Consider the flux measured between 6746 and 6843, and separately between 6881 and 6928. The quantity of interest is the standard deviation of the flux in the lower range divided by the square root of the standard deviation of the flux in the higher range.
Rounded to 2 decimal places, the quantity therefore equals 0.65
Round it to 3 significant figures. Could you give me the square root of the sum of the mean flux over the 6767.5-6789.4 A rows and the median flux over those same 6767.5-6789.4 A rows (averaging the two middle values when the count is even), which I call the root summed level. 4.78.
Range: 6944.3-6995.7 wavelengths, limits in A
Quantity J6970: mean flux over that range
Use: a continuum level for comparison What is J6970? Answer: 11.7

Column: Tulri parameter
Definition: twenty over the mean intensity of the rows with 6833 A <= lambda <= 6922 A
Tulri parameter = 1.83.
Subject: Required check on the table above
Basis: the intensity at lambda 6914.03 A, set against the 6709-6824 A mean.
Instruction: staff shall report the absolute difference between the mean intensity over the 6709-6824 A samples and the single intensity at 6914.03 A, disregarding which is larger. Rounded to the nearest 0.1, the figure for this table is 0.1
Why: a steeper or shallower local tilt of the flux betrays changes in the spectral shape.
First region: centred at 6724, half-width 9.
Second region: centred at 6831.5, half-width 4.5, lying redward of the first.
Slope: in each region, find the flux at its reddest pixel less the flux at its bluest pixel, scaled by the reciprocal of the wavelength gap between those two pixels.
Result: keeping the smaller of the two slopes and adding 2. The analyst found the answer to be 2.01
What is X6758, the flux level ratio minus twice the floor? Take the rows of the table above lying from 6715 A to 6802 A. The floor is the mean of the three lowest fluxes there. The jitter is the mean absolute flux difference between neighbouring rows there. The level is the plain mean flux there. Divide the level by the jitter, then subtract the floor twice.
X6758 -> -4.0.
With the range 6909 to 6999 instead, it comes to -2.9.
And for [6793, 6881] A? -2.1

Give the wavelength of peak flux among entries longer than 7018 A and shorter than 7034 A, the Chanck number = 7029.61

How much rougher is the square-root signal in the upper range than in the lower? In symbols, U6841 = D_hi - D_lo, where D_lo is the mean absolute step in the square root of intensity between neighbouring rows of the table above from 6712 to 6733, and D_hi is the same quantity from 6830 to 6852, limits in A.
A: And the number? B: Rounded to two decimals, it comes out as -0.09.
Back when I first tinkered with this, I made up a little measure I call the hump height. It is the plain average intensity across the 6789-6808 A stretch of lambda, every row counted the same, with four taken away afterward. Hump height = 7.3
